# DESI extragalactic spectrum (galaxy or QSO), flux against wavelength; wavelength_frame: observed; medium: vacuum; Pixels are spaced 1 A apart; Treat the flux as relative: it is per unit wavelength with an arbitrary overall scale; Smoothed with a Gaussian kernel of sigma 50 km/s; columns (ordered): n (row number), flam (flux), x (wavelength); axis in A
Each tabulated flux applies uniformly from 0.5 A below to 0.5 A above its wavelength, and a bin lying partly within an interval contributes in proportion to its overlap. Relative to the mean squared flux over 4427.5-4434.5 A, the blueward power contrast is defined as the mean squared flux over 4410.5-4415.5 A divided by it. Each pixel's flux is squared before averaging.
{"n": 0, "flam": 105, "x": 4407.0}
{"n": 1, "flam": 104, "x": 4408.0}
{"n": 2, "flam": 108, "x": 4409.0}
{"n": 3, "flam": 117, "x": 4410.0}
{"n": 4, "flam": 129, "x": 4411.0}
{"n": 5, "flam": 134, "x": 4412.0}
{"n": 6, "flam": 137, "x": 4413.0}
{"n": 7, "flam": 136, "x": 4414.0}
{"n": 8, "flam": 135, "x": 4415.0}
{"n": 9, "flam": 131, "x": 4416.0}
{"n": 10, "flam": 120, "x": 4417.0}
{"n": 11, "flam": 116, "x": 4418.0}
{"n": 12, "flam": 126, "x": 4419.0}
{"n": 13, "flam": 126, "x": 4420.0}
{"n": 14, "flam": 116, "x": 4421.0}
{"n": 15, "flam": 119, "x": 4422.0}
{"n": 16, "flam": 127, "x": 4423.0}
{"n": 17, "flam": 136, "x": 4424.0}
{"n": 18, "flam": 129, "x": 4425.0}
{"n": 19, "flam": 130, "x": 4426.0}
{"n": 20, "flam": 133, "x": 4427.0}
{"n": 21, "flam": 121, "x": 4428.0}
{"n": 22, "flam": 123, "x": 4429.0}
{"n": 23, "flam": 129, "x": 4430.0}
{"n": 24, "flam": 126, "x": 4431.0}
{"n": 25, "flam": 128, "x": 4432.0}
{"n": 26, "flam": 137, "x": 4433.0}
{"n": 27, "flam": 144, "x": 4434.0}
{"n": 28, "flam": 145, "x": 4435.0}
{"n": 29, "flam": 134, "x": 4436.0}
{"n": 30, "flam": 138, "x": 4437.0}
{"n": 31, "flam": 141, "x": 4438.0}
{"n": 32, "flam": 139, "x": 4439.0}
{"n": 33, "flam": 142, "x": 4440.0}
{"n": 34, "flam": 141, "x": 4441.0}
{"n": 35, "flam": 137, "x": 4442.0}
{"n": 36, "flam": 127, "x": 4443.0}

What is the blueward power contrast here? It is 1.07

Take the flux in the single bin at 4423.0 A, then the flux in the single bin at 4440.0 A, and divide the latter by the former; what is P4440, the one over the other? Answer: 1.12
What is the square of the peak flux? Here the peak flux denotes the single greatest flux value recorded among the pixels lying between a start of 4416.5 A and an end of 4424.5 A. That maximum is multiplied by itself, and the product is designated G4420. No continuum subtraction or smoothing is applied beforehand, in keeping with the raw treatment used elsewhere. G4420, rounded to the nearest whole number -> 18496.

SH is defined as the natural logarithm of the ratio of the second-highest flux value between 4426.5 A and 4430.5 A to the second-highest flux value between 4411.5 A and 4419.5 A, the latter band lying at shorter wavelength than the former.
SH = -0.053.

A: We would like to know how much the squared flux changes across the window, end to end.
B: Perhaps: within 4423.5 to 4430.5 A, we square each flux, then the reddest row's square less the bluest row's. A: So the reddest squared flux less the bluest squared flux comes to -1855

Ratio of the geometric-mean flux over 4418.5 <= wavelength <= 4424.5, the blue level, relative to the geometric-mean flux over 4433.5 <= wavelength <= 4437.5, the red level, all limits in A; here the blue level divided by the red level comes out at 0.89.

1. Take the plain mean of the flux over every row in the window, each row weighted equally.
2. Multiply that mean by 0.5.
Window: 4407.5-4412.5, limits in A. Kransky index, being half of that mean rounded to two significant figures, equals 59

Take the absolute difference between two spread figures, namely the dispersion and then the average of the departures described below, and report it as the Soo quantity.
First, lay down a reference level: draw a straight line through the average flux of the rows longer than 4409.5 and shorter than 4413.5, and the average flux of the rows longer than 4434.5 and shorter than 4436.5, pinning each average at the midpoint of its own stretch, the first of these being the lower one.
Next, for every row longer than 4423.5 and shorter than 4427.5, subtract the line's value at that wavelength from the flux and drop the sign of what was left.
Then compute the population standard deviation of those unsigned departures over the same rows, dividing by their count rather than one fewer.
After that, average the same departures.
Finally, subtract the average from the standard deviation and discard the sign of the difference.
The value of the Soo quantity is 2.1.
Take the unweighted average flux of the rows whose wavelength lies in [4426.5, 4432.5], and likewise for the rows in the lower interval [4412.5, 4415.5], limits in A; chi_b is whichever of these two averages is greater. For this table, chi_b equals 136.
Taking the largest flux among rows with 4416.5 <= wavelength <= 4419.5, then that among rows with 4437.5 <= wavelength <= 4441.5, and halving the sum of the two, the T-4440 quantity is 134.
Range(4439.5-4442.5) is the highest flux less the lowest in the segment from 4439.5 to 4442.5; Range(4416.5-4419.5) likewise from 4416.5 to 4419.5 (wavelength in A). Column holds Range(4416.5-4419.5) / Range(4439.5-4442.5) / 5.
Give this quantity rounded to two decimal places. 0.40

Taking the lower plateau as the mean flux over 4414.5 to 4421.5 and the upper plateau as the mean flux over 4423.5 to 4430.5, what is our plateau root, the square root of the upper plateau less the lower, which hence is 2.1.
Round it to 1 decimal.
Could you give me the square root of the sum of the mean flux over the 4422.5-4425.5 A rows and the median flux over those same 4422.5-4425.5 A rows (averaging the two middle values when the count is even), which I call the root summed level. 16.1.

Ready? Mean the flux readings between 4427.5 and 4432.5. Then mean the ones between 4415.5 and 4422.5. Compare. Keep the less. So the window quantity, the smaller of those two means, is 122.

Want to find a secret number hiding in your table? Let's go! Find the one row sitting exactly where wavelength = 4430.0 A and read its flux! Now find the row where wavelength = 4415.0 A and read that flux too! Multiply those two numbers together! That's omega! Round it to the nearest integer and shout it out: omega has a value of 17415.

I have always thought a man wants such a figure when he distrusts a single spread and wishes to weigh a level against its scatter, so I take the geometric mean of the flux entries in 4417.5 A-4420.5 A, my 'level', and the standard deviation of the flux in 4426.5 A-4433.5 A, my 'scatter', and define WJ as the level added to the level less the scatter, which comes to 240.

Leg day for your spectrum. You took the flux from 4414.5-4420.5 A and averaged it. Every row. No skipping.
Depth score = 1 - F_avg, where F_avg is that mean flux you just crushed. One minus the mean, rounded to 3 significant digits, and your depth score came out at -125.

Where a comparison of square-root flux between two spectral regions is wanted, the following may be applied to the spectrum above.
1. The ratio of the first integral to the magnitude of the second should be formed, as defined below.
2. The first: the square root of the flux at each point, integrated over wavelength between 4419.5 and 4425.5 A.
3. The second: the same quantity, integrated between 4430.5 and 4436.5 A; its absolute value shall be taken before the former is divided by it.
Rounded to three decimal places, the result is 0.962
